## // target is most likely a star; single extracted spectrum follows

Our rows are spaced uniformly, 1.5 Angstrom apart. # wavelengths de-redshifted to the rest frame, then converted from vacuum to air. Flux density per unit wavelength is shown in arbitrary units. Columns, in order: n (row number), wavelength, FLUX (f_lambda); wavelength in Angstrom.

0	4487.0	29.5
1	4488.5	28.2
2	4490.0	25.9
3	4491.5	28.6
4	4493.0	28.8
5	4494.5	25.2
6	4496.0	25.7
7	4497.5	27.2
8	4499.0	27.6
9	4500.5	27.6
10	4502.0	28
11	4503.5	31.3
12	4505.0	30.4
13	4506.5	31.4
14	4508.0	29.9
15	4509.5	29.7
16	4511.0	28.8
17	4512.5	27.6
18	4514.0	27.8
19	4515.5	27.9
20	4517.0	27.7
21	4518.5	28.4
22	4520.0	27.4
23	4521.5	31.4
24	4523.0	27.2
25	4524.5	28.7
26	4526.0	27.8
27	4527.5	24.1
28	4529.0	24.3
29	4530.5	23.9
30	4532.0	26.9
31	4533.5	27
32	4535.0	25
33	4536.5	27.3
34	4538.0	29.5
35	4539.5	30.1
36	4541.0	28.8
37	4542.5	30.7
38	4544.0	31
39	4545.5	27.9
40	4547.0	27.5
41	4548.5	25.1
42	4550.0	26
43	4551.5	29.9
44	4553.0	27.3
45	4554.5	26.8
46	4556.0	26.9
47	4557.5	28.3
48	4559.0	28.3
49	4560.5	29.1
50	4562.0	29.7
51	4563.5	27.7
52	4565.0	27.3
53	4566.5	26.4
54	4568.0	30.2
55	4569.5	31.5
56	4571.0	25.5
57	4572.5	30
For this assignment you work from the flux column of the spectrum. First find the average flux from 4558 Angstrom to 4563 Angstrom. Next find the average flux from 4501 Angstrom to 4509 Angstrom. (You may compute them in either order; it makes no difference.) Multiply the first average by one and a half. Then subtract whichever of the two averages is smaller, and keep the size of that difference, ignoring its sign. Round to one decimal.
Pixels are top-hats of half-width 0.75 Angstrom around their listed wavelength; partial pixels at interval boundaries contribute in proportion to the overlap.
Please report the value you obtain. 14.5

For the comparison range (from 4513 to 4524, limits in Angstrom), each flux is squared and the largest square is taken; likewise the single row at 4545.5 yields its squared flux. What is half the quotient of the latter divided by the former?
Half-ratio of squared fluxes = 0.395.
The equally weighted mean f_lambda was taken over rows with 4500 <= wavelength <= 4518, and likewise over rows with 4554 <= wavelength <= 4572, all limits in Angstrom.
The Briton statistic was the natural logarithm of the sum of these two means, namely 4.05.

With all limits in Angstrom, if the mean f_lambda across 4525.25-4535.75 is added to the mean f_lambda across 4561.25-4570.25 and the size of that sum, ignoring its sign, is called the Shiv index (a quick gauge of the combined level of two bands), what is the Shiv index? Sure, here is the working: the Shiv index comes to 54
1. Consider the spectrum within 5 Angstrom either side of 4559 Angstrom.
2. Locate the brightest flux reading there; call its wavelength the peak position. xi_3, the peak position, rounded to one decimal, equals 4562.0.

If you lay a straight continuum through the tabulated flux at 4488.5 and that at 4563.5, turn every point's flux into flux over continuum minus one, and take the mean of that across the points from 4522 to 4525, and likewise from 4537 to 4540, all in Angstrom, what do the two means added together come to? 0.07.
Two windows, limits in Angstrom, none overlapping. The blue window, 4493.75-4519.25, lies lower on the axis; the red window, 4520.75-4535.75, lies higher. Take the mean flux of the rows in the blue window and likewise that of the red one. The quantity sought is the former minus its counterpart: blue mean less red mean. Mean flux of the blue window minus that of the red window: 1.7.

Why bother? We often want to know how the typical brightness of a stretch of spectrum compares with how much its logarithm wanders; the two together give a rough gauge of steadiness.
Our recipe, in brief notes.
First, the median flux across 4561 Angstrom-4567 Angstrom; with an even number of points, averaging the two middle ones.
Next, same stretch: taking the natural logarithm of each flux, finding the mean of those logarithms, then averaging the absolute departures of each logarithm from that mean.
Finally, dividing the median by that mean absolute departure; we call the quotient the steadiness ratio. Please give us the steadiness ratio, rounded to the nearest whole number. 810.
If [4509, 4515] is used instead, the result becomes 1042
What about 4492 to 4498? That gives 556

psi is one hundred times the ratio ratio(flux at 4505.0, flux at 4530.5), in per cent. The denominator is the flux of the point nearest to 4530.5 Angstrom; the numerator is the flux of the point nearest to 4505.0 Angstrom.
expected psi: 127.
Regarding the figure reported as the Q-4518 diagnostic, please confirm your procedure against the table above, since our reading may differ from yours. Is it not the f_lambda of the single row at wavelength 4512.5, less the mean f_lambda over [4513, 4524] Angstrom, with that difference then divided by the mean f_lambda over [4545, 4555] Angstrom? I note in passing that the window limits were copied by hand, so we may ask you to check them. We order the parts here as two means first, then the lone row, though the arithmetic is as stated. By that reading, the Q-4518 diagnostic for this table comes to -0.024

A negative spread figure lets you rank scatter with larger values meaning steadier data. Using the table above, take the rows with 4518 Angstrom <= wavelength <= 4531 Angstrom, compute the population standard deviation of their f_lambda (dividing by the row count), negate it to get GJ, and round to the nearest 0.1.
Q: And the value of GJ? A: -2.4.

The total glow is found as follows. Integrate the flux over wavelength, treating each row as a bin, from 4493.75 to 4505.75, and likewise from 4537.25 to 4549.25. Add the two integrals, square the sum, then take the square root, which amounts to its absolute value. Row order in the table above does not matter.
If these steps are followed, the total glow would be 680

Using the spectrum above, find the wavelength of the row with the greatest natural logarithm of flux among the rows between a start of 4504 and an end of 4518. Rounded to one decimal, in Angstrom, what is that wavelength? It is 4506.5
